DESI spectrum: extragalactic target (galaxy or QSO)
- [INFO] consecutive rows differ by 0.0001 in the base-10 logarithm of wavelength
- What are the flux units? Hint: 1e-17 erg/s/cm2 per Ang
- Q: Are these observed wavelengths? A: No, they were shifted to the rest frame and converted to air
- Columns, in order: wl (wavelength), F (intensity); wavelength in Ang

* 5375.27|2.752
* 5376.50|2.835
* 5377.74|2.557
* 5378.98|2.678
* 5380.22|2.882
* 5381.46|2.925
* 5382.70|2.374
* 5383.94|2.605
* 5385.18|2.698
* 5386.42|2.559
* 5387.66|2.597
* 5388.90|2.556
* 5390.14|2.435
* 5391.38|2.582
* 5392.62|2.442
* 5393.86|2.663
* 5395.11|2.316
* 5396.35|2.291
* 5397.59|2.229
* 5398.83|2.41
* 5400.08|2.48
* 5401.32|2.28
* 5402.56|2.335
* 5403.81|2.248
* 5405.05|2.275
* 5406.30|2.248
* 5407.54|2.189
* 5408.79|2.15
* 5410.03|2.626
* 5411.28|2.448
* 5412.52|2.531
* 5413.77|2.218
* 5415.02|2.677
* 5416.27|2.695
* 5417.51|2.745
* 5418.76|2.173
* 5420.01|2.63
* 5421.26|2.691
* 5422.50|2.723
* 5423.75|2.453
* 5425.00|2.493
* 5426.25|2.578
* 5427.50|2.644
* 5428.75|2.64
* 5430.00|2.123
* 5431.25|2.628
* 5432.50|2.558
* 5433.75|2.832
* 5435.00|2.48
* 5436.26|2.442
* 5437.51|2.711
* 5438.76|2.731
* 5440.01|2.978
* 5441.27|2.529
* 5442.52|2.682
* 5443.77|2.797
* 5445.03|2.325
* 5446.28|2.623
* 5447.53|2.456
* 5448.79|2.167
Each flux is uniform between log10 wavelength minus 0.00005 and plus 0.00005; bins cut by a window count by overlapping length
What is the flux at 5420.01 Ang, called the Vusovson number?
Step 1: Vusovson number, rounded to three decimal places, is 2.630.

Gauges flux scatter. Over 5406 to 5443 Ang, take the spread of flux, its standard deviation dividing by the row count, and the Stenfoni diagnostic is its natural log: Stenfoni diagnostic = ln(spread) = -1.55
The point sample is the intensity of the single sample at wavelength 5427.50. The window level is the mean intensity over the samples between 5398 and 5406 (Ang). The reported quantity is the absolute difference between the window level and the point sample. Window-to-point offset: 0.31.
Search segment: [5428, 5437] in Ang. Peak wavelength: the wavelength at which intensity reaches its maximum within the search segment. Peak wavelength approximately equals 5433.75 Ang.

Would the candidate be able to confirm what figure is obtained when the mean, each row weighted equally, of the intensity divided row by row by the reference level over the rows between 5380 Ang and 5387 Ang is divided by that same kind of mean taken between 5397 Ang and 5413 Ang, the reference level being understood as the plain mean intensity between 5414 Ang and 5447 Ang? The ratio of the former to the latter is 1.14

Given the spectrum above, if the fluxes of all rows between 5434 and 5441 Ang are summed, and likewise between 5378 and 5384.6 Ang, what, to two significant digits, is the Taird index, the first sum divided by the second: 0.99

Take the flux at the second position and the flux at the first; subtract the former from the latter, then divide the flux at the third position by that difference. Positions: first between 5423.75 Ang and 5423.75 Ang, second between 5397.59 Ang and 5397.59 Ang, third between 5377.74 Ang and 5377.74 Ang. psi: 11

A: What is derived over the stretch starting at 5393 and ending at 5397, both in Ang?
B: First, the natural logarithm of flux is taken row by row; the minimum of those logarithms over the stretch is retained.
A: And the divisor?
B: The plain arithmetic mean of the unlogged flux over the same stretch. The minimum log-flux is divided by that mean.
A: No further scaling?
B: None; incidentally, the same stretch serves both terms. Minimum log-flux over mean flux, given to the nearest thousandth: 0.342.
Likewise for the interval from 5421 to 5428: 0.346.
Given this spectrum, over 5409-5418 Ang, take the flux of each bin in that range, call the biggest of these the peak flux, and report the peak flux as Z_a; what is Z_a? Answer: 2.745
